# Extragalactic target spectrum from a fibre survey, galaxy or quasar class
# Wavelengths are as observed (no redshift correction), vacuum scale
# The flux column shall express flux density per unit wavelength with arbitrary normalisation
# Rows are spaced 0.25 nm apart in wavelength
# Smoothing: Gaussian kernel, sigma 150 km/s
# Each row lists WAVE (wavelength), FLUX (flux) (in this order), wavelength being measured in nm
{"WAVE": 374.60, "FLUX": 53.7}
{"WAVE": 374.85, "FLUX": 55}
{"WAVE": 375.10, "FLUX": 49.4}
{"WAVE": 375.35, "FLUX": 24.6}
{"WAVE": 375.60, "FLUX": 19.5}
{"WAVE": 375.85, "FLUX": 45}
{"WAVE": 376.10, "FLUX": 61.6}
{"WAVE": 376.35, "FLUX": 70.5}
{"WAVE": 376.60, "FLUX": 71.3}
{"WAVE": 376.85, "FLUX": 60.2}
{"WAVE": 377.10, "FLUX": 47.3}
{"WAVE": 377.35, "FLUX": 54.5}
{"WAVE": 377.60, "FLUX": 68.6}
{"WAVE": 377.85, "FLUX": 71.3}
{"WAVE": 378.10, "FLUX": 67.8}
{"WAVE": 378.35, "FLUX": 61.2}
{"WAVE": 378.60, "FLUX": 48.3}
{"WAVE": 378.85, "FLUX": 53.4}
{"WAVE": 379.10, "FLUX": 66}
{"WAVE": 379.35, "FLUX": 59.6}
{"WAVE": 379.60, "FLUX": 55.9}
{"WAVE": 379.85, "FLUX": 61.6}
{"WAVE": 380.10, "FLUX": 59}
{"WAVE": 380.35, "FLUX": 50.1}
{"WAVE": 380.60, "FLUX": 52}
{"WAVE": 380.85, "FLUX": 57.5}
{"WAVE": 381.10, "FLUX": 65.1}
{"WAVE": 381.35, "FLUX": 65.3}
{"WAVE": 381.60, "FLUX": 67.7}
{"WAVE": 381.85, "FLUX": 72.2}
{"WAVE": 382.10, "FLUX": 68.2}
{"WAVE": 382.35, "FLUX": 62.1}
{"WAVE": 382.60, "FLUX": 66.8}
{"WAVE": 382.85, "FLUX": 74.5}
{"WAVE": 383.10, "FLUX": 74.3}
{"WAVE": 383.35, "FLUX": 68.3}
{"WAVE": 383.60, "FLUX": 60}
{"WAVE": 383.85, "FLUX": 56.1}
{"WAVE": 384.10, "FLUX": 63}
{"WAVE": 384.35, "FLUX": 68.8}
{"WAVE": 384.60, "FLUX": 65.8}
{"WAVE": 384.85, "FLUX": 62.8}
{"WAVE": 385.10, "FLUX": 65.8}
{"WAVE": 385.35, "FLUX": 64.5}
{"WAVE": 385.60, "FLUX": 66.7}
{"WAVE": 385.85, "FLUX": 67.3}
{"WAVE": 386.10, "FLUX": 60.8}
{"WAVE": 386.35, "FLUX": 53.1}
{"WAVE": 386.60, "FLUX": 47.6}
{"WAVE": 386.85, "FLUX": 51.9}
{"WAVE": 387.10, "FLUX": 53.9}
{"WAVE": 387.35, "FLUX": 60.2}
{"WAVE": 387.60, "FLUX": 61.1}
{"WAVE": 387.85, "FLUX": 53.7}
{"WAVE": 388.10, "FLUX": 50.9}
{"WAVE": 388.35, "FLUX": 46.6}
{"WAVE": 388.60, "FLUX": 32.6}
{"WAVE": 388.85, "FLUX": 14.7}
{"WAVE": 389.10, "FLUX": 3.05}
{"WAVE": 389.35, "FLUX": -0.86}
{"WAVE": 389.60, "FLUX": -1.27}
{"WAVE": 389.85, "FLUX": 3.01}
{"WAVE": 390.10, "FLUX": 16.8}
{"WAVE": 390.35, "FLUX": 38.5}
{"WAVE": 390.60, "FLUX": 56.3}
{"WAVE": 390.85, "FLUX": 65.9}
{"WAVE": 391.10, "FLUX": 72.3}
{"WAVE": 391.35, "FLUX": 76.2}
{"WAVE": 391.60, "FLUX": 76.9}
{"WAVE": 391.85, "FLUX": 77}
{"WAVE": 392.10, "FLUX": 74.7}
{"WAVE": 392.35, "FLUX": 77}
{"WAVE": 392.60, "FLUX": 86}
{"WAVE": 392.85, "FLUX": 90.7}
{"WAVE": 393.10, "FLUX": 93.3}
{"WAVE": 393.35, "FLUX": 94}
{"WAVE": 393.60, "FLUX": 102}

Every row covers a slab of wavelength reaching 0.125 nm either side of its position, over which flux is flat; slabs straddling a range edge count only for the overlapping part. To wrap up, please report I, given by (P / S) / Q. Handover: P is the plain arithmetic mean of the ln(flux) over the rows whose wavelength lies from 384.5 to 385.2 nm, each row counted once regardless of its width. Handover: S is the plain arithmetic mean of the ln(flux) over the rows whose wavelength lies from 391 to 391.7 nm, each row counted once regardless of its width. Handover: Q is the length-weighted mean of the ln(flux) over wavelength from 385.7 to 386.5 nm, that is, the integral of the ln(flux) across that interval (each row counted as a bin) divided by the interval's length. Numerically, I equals 0.236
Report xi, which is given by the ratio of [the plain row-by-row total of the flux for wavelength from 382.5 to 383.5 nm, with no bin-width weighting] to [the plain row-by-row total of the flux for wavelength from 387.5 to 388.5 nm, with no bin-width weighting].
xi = 1.34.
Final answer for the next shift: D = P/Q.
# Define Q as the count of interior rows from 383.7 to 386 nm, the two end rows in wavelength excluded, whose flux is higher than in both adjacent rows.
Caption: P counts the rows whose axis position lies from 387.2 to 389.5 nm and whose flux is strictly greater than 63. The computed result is 0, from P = 0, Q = 2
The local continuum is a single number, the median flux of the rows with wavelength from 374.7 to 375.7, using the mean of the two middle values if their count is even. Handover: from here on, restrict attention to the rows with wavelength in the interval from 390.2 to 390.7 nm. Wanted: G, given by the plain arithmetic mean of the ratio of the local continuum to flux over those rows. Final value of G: 0.81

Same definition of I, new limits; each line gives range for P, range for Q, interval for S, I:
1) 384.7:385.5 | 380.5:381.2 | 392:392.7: 0.235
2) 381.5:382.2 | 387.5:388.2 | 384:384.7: 0.253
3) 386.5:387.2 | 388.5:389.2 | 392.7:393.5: 0.356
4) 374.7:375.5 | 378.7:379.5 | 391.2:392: 0.209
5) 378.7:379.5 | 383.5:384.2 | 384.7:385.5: 0.240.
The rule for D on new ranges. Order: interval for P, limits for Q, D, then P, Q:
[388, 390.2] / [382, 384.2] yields 0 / 0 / 1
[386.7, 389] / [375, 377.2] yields 0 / 0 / 1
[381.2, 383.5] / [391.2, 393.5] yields 8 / 8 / 1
